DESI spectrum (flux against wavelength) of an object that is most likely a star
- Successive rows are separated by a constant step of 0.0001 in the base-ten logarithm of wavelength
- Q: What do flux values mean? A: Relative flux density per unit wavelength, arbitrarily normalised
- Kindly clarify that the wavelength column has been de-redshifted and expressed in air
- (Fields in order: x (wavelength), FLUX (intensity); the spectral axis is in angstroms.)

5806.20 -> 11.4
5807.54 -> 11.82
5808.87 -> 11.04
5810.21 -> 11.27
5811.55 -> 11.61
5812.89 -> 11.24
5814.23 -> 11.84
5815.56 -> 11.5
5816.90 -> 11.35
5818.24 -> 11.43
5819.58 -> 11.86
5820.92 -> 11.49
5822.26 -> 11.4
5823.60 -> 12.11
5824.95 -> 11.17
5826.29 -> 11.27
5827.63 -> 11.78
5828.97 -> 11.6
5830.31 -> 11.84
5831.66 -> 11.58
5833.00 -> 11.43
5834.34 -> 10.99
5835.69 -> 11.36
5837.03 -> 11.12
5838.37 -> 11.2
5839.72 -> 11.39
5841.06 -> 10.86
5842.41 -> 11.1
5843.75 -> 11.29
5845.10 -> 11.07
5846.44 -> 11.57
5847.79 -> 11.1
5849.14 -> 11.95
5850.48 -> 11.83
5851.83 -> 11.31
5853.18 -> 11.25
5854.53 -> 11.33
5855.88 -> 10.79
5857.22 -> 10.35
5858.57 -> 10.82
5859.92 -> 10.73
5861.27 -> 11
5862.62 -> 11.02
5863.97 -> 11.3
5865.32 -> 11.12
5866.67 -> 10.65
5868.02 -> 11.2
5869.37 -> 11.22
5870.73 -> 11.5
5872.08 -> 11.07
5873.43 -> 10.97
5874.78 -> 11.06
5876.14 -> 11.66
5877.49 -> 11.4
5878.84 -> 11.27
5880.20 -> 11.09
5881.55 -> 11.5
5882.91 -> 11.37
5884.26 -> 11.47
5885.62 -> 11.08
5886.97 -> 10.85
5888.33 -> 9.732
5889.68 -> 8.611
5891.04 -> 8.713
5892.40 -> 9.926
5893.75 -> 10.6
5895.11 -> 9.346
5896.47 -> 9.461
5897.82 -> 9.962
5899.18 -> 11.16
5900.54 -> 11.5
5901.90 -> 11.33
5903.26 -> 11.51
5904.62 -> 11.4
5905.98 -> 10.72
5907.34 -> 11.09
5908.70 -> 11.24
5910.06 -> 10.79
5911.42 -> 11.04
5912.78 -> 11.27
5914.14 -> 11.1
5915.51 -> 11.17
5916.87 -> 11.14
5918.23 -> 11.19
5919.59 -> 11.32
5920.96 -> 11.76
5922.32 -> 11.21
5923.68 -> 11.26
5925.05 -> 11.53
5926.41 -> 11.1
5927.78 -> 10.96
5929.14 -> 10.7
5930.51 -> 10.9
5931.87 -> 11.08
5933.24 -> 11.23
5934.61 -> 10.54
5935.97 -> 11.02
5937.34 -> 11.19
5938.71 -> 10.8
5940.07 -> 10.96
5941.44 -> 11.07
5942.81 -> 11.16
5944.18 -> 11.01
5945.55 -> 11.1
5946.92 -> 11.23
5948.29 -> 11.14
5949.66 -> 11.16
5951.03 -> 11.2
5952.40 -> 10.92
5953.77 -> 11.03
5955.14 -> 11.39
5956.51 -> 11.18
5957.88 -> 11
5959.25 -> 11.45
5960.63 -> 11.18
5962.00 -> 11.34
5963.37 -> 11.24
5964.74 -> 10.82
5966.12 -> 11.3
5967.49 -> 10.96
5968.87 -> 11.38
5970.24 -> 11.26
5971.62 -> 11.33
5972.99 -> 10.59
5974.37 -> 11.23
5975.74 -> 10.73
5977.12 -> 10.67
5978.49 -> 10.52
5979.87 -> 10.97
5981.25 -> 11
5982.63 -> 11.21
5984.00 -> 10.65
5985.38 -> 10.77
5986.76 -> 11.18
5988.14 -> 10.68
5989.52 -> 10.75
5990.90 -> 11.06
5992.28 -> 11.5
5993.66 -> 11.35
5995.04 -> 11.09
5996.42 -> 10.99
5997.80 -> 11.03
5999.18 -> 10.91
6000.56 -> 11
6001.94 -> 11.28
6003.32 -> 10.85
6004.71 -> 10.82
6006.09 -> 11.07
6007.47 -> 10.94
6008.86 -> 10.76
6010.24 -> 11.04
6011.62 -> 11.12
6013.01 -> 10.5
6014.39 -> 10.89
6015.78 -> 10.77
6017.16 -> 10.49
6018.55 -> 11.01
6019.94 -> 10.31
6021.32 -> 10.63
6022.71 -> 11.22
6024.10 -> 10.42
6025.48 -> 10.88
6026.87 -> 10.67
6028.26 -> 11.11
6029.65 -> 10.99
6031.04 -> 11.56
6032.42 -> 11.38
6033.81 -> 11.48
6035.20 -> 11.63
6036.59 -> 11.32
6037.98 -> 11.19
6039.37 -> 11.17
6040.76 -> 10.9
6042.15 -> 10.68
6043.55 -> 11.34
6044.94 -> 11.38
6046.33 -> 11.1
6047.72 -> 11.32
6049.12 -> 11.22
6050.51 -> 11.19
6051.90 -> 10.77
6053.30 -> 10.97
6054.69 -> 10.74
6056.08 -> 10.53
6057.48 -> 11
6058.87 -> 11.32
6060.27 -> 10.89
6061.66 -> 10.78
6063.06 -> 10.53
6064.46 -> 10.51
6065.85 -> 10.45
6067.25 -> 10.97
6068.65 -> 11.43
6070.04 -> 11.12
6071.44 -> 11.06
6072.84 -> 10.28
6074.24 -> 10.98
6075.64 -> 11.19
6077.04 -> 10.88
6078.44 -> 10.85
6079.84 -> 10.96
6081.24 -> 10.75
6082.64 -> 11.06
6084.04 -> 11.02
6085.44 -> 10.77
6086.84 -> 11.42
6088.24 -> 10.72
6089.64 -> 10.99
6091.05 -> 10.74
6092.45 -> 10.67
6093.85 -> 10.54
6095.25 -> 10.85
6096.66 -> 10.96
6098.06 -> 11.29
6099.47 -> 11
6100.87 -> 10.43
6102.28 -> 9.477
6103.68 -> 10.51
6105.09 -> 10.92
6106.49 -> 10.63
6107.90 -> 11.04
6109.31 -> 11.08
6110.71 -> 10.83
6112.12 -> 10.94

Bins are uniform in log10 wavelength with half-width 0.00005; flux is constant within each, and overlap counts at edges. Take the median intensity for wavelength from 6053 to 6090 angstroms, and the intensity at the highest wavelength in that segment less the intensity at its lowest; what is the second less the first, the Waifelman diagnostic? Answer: -10.9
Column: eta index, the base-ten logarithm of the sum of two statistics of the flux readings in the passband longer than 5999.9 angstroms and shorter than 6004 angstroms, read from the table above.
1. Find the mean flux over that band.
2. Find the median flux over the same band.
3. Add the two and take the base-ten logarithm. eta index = 1.34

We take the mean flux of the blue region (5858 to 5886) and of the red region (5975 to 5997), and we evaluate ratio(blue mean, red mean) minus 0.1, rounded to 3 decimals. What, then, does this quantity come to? 0.920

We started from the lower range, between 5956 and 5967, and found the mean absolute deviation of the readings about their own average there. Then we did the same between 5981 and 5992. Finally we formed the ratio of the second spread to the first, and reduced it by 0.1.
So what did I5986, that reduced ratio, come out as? 1.3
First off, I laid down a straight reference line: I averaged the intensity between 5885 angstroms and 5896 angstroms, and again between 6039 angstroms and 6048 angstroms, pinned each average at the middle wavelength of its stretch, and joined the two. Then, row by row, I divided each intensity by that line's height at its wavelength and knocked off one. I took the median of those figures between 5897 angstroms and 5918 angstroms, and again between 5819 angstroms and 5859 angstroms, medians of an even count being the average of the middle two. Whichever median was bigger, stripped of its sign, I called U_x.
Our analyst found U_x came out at 0.20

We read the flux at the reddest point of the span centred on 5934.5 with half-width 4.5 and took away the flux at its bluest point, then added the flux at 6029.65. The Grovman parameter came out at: 10.9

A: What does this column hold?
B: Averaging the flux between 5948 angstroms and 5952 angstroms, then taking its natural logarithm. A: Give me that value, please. 2.41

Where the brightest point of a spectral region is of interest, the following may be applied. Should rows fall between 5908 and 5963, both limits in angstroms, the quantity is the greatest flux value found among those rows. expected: 11.76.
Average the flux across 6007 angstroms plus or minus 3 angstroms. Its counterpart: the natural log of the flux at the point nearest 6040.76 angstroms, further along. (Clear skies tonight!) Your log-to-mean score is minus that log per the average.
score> -0.219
